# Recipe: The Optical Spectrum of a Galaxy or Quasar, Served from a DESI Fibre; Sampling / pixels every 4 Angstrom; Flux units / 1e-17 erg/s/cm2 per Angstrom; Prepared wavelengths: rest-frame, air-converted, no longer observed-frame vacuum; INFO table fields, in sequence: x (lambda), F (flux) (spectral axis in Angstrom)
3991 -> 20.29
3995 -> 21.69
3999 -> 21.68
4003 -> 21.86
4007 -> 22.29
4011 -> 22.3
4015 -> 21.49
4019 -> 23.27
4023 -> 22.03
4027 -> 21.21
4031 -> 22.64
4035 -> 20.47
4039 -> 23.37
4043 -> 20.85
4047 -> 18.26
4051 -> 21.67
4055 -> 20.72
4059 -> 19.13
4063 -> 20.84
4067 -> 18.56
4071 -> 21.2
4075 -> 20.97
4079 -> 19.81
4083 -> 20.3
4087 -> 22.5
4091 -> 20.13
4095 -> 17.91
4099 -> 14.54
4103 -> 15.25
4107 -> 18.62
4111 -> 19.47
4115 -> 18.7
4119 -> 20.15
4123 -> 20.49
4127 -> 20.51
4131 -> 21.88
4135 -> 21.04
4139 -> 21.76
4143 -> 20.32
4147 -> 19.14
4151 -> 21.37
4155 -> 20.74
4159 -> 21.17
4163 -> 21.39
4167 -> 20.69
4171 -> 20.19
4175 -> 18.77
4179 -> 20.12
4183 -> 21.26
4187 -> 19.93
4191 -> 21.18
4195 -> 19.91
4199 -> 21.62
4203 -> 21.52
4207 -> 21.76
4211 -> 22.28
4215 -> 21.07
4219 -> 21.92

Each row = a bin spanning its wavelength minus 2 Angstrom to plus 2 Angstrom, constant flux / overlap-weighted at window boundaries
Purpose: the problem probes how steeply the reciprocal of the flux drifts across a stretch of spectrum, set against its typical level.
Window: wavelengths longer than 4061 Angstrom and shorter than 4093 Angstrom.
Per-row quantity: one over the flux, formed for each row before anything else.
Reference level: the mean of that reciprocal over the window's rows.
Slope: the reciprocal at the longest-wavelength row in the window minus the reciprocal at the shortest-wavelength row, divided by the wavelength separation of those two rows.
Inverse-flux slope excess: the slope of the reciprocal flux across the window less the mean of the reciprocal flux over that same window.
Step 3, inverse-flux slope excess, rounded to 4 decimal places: -0.0488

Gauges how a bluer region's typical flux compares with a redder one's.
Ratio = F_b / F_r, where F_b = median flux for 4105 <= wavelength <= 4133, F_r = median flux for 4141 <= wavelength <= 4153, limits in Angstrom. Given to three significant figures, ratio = 0.992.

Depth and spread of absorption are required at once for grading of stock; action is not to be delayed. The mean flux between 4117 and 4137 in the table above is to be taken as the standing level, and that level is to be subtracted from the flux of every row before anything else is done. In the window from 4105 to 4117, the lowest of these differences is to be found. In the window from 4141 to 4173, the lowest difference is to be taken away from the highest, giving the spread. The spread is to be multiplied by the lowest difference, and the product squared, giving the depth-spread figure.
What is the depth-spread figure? 24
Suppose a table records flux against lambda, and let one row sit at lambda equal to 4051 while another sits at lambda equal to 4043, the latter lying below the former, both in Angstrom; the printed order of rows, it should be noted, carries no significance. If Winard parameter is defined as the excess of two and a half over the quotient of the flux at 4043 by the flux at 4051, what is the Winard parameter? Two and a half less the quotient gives 1.54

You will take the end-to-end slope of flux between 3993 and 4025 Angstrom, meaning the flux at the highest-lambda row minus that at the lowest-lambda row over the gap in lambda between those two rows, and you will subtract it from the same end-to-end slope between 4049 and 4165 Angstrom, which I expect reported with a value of -0.015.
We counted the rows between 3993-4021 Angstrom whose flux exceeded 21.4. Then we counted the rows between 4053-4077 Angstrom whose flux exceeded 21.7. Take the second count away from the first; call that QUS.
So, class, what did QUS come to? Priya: 7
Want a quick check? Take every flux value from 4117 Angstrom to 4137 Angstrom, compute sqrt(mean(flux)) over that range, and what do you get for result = 4.56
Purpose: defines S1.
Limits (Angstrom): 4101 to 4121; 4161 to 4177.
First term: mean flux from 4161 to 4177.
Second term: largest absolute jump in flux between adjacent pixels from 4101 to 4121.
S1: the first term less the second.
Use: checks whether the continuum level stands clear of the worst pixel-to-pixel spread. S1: 16.9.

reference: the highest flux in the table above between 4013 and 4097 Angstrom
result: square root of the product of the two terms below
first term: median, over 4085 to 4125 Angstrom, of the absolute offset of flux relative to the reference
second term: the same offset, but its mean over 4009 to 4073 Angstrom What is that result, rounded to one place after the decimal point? 3.1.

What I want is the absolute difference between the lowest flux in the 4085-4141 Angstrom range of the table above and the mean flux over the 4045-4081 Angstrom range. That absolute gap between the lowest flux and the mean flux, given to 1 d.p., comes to 5.6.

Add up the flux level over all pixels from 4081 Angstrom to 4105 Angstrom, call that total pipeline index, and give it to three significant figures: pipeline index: 111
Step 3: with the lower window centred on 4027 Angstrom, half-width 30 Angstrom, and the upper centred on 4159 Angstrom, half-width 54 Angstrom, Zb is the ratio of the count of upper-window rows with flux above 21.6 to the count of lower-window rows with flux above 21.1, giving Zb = 0.45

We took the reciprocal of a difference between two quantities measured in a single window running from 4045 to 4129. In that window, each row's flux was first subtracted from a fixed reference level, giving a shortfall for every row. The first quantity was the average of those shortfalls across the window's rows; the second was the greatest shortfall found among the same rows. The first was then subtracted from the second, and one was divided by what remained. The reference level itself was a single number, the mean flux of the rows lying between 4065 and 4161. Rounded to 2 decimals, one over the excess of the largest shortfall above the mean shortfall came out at 0.20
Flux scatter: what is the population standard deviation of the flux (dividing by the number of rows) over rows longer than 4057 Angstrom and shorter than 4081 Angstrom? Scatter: 0.99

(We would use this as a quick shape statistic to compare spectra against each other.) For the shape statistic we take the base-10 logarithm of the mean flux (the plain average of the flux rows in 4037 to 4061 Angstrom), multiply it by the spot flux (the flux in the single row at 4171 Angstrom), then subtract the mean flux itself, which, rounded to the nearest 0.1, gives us 5.9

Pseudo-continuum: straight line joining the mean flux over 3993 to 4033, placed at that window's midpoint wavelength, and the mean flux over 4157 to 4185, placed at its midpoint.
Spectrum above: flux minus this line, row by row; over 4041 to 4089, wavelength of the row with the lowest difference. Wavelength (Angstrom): 4047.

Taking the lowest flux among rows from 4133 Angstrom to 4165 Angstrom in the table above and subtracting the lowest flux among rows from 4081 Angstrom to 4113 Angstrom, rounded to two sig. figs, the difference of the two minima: 4.6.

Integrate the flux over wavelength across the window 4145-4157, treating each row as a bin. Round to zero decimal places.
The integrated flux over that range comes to 245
